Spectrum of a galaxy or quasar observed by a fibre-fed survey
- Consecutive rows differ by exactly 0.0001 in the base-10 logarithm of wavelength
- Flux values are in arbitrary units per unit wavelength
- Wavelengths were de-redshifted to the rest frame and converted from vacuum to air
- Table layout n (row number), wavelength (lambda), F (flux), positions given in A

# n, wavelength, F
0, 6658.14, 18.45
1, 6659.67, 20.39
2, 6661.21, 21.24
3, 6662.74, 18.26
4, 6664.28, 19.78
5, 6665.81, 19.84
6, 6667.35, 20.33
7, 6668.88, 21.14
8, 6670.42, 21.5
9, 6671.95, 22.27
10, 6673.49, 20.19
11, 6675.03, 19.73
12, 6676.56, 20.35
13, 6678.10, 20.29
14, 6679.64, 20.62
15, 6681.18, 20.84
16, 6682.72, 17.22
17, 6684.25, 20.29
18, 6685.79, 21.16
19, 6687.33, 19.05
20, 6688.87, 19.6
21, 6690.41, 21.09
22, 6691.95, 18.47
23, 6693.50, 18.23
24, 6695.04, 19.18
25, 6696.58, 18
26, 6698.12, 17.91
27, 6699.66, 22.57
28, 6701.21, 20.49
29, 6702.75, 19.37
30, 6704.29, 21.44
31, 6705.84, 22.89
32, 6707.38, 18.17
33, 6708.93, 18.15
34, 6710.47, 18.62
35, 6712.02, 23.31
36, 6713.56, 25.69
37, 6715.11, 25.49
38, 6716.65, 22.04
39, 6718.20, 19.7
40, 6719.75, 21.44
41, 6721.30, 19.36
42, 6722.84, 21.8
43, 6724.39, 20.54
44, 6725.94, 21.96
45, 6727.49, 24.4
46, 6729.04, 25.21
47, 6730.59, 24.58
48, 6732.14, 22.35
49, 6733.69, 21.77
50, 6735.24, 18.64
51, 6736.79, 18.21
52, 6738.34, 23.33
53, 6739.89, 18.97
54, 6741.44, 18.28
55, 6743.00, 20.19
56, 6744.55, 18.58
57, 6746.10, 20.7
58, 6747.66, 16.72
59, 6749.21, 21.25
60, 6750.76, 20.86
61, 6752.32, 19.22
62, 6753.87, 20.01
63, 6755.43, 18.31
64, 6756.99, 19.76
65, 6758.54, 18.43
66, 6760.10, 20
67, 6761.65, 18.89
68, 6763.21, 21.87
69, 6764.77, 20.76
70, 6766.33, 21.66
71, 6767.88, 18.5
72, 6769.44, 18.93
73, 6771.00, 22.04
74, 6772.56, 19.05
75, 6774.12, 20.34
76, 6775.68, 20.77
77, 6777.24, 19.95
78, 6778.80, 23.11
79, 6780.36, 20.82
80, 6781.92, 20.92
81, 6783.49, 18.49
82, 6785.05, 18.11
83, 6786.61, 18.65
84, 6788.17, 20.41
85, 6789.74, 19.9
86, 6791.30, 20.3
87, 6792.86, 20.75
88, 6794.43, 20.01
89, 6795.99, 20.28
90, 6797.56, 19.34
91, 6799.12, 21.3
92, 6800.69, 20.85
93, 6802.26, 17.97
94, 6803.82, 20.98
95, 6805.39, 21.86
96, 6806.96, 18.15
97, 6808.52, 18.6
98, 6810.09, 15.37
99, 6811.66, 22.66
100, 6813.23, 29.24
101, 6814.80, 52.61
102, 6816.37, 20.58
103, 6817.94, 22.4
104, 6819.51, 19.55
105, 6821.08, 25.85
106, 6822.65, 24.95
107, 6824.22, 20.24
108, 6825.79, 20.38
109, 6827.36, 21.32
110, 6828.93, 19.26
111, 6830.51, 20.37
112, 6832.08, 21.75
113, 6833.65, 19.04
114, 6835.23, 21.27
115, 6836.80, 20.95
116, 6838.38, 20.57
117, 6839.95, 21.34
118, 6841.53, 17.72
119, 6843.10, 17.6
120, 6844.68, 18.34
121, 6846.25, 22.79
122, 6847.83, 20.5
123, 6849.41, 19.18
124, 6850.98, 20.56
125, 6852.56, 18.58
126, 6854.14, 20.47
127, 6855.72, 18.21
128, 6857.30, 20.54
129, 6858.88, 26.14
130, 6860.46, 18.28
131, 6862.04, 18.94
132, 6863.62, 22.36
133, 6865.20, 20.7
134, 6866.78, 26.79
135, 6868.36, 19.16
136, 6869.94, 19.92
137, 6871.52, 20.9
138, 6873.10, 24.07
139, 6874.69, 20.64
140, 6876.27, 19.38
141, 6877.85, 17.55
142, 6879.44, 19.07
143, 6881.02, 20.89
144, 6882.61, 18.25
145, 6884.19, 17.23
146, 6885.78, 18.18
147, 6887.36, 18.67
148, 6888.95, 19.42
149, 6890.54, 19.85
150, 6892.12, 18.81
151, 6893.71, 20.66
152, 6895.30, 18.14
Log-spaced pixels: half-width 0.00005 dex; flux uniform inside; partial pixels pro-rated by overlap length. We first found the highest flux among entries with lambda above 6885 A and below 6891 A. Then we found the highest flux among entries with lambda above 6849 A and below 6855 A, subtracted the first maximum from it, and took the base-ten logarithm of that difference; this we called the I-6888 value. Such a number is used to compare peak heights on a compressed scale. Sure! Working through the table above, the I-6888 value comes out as -0.1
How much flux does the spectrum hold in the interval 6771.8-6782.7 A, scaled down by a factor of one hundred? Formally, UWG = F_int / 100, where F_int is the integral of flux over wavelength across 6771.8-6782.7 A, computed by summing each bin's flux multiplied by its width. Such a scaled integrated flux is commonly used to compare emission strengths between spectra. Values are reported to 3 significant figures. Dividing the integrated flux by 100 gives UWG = 2.26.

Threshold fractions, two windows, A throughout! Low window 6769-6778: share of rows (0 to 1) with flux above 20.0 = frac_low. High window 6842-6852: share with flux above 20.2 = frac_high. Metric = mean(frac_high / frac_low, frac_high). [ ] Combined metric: 0.75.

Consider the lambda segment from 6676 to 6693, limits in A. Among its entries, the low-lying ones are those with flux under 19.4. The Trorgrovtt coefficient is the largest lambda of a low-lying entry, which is 6691.95 A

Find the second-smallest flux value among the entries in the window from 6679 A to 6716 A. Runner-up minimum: 17.91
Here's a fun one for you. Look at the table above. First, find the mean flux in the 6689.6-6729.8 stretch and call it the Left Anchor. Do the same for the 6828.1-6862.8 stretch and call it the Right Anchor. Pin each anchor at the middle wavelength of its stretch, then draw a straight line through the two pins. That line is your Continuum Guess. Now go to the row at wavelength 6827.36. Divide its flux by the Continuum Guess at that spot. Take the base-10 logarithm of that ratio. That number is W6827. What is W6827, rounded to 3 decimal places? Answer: 0.023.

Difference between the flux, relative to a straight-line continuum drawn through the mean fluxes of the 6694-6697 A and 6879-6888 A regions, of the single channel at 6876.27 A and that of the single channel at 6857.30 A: -0.06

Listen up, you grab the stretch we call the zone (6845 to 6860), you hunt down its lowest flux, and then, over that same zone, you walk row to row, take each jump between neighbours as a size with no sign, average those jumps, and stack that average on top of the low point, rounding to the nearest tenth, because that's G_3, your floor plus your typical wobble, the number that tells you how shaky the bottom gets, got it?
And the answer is 20.6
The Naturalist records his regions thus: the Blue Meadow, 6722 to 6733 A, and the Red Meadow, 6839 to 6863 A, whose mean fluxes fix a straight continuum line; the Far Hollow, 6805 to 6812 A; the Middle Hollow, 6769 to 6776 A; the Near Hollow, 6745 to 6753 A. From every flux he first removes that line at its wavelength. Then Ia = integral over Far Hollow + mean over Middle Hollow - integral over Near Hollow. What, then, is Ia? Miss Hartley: 6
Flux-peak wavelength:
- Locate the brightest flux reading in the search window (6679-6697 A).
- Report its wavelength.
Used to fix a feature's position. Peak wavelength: 6685.79 A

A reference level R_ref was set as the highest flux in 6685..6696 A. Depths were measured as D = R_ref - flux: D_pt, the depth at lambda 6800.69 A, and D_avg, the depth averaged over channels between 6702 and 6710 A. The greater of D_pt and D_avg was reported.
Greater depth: 1.2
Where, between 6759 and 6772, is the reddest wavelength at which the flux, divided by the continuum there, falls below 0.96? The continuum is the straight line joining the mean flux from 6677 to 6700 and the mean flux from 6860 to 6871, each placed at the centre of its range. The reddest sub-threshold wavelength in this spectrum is 6769.44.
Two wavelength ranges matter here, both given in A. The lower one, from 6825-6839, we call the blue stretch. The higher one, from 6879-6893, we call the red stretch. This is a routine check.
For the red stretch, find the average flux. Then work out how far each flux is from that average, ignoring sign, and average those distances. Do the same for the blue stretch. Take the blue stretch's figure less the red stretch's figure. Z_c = -0.08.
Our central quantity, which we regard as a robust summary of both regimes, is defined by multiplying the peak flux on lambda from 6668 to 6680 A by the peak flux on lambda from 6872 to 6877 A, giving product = 536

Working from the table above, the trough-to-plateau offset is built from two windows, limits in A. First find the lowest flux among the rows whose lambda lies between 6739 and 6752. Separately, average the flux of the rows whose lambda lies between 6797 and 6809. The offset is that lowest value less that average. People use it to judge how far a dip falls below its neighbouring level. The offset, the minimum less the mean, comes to -3.2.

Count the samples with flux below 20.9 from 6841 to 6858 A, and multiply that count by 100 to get 1000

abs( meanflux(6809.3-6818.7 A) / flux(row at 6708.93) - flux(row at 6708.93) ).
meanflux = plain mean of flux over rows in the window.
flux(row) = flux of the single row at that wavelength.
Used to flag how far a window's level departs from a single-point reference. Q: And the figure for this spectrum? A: 16.7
